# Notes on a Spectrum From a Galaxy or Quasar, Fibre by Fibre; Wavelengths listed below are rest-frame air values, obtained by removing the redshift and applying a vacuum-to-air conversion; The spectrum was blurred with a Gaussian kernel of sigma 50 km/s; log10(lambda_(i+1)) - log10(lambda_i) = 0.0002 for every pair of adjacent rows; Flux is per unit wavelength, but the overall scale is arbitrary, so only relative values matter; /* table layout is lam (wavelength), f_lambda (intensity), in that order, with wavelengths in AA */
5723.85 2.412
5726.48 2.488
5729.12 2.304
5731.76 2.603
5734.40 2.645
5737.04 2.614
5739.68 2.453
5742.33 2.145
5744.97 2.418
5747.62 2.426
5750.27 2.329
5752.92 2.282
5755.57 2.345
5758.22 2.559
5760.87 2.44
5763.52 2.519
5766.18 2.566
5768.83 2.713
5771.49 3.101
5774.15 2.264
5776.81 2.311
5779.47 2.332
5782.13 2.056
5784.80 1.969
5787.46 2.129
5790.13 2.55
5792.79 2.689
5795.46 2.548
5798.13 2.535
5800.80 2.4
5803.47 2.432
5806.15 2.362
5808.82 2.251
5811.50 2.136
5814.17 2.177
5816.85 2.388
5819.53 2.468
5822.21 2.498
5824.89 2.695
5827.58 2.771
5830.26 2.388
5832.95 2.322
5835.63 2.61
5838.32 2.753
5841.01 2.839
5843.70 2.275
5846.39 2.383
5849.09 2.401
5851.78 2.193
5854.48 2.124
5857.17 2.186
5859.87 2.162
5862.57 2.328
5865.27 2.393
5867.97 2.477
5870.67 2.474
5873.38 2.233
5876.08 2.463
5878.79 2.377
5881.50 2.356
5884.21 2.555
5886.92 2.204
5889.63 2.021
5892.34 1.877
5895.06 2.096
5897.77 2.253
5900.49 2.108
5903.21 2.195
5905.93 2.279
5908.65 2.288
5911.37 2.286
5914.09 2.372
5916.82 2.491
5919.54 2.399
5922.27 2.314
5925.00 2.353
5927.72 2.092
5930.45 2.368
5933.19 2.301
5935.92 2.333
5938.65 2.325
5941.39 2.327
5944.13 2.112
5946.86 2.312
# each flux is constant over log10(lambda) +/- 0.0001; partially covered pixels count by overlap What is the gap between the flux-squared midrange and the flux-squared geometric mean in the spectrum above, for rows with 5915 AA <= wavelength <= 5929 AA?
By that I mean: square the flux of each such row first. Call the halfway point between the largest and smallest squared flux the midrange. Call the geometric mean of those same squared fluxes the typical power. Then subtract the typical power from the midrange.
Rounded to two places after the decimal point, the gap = -0.12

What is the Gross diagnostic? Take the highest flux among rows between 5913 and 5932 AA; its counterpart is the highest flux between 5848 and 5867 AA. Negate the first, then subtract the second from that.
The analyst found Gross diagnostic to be -4.89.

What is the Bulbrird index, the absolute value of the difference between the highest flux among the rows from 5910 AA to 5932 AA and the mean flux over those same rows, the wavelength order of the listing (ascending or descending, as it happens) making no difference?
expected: 0.16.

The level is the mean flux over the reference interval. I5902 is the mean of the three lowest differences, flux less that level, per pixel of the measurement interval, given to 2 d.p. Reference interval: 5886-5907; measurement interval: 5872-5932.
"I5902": -0.13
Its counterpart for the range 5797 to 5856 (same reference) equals 0.02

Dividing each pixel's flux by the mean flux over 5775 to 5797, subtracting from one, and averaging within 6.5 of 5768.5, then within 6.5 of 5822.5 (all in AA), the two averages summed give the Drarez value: -0.24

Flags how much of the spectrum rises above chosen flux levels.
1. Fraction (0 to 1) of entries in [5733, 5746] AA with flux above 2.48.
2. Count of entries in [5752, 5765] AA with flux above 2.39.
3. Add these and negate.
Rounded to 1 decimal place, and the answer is -3.4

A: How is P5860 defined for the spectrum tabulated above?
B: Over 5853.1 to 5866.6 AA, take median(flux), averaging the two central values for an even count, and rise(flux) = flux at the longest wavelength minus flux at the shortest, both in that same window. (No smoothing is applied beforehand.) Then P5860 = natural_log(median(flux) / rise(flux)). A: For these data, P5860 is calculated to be 2.1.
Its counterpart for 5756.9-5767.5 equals 5.9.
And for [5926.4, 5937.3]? 2.3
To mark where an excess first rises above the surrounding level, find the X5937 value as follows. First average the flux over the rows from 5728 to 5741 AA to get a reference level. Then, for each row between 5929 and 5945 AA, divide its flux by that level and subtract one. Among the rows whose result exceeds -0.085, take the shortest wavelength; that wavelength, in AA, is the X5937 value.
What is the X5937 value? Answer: 5930.45 AA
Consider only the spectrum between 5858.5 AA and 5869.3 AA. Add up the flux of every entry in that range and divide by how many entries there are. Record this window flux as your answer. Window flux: 2.34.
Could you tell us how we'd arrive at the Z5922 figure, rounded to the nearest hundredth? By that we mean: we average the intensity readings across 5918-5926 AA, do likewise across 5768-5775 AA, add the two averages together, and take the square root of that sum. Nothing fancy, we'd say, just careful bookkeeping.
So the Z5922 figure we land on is 2.25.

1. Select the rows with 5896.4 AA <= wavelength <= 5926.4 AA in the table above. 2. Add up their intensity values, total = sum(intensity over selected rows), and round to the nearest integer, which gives 25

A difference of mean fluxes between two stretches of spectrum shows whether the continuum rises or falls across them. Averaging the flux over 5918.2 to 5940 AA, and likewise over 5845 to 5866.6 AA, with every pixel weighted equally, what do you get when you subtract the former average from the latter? -0.04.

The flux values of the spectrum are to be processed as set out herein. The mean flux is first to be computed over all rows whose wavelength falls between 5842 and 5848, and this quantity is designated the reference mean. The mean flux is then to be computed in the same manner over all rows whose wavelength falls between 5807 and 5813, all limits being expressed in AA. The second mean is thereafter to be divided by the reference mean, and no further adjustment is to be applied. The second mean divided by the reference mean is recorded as 0.94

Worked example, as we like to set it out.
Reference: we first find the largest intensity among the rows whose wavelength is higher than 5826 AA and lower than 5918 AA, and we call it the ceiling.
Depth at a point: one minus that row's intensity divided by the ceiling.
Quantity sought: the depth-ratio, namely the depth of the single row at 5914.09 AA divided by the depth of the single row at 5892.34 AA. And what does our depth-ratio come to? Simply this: 0.49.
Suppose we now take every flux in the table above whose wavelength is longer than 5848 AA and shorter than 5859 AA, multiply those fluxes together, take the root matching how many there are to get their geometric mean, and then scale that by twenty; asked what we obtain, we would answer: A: 44.5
